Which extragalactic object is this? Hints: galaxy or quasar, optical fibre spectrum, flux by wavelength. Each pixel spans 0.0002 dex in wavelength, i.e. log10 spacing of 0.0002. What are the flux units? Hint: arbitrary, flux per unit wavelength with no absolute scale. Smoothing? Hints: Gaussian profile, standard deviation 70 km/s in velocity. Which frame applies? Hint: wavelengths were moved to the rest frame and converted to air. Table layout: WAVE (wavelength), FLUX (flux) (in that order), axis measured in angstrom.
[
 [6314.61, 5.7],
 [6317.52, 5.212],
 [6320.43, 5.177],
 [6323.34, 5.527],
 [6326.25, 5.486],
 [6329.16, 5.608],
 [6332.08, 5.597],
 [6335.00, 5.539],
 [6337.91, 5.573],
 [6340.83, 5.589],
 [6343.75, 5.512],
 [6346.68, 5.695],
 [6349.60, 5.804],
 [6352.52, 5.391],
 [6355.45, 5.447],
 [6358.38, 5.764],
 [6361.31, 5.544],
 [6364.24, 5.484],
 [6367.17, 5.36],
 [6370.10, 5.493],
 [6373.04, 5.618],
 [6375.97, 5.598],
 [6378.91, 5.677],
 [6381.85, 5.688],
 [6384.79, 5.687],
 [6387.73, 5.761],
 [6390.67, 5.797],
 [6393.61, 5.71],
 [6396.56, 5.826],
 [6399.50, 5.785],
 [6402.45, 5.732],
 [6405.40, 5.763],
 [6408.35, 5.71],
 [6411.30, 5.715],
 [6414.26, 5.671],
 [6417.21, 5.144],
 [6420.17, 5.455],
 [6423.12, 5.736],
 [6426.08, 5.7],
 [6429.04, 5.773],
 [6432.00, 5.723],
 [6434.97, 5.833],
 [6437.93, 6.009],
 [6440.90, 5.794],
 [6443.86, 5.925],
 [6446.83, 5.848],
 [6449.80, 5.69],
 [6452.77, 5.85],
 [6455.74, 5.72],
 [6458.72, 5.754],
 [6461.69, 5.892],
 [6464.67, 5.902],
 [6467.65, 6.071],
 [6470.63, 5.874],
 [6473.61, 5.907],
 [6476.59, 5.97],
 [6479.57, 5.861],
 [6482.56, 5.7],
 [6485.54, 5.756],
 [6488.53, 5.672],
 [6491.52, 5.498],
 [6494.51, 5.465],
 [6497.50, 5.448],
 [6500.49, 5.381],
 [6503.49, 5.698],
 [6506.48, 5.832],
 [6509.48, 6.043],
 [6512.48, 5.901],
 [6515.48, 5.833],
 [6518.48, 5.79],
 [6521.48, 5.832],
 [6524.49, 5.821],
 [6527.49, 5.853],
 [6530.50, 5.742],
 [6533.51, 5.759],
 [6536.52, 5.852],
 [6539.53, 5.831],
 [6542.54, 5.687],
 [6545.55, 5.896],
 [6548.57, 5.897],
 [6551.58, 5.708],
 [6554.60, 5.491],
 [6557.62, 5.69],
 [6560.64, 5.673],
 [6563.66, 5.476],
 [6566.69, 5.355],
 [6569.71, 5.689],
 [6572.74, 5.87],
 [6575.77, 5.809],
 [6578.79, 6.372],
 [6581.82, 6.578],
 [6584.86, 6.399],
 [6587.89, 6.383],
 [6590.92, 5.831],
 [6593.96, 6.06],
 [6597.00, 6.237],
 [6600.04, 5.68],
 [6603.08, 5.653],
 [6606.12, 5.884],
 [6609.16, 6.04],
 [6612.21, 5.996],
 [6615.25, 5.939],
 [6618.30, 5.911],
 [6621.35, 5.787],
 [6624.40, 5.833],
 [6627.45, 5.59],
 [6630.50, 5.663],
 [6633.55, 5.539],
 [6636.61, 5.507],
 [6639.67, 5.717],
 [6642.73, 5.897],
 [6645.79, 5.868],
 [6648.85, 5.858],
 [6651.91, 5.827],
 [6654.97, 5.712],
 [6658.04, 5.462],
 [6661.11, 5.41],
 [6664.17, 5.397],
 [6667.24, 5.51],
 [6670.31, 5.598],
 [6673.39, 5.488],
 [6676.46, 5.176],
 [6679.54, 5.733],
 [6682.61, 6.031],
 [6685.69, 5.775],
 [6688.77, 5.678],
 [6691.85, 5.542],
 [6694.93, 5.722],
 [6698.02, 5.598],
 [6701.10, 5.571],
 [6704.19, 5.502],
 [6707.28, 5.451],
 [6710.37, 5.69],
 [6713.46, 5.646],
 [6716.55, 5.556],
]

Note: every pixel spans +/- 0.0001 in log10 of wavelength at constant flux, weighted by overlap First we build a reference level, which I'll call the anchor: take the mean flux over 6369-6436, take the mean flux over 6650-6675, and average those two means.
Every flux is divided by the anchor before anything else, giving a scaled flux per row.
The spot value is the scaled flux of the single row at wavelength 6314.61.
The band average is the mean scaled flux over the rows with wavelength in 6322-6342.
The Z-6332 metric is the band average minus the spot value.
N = -0.025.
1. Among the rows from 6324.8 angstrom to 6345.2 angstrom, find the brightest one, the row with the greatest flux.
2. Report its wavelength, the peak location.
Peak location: 6329.16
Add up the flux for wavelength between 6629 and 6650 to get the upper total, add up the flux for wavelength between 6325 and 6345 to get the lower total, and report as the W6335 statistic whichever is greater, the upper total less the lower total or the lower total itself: 38.9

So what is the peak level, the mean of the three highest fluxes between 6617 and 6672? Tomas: 5.89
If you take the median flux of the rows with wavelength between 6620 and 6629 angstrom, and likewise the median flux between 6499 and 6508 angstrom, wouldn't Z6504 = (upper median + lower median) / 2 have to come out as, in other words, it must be 5.74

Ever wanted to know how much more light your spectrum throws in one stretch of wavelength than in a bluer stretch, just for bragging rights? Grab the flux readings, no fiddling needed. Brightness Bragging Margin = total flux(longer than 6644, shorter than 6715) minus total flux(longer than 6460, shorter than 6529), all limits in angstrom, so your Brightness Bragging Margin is -3.8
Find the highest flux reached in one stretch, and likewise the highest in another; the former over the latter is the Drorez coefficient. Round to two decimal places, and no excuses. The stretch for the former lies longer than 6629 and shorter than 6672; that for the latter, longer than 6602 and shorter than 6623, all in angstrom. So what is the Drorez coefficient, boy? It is 0.98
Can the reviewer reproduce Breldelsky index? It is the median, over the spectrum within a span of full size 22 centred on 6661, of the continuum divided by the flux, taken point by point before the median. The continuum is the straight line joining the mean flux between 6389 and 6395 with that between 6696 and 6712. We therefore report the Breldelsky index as 1.01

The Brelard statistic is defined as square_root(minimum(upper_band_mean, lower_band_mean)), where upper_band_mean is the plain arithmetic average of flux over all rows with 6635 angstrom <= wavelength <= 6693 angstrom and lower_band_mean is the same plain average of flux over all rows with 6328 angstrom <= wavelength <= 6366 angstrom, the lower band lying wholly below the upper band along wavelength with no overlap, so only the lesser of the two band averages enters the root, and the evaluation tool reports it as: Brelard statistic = 2.36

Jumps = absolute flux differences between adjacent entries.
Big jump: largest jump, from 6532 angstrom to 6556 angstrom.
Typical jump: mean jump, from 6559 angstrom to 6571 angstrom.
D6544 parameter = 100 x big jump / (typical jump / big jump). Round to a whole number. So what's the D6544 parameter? 22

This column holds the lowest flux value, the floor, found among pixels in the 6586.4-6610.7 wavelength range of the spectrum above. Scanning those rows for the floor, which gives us 5.653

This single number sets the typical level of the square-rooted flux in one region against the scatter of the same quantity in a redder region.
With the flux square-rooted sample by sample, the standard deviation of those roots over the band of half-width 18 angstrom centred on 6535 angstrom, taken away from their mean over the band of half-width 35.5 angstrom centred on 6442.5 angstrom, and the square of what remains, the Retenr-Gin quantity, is 5.71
